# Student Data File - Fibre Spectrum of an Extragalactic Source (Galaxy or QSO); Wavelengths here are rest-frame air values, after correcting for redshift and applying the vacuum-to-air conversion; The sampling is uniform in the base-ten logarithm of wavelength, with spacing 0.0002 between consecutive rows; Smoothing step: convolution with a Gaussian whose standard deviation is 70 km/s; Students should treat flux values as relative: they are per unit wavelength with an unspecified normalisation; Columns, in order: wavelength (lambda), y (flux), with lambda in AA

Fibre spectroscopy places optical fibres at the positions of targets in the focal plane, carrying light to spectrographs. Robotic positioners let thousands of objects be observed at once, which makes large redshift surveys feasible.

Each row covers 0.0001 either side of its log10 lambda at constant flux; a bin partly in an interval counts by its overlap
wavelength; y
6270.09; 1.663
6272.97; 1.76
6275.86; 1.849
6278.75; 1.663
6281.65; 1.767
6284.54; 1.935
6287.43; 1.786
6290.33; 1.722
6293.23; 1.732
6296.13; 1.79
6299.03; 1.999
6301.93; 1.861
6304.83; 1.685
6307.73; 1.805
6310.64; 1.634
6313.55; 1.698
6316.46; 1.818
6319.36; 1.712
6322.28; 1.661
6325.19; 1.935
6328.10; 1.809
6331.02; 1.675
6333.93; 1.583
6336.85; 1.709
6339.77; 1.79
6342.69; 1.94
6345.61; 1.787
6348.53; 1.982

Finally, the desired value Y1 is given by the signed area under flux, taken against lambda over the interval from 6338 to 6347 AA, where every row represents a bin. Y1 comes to 16.5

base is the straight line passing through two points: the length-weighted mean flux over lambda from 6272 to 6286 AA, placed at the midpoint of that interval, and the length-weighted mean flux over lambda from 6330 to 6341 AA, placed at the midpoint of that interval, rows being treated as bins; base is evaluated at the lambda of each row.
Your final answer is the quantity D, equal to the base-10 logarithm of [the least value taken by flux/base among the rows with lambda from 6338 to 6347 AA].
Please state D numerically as 0.028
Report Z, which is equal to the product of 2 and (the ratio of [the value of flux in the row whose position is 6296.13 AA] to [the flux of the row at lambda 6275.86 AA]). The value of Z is 1.94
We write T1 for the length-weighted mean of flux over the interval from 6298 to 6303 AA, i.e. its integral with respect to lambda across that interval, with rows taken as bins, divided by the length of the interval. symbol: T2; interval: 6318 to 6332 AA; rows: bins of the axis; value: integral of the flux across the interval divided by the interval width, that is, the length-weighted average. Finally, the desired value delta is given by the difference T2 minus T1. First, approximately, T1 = 1.93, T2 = 1.76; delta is -0.17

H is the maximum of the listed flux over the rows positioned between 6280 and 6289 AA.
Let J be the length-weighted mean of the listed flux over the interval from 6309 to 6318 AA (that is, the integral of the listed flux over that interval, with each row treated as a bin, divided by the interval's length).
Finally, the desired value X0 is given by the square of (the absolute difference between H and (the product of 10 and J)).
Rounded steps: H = 1.935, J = 1.72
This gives 233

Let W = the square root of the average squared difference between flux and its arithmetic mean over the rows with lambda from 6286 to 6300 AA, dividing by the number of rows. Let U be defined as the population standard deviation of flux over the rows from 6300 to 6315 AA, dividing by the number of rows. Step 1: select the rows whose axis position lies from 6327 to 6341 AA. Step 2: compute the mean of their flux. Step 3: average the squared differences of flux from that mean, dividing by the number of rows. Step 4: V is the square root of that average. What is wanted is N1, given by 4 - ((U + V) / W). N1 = 2.4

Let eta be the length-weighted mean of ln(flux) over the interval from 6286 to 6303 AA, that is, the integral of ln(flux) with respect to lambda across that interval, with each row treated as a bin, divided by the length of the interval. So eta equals 0.59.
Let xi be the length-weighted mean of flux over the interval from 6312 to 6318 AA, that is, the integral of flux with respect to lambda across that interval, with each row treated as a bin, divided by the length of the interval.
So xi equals 1.76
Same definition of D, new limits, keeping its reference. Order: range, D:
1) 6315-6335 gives -0.029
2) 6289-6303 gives -0.013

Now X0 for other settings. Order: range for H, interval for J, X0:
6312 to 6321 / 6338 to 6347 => 273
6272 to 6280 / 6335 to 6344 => 261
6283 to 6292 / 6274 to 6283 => 245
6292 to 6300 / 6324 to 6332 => 259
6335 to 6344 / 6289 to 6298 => 245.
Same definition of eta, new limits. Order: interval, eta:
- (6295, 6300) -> 0.64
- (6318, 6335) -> 0.55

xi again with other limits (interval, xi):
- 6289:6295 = 1.73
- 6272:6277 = 1.81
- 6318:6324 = 1.70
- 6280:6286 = 1.84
